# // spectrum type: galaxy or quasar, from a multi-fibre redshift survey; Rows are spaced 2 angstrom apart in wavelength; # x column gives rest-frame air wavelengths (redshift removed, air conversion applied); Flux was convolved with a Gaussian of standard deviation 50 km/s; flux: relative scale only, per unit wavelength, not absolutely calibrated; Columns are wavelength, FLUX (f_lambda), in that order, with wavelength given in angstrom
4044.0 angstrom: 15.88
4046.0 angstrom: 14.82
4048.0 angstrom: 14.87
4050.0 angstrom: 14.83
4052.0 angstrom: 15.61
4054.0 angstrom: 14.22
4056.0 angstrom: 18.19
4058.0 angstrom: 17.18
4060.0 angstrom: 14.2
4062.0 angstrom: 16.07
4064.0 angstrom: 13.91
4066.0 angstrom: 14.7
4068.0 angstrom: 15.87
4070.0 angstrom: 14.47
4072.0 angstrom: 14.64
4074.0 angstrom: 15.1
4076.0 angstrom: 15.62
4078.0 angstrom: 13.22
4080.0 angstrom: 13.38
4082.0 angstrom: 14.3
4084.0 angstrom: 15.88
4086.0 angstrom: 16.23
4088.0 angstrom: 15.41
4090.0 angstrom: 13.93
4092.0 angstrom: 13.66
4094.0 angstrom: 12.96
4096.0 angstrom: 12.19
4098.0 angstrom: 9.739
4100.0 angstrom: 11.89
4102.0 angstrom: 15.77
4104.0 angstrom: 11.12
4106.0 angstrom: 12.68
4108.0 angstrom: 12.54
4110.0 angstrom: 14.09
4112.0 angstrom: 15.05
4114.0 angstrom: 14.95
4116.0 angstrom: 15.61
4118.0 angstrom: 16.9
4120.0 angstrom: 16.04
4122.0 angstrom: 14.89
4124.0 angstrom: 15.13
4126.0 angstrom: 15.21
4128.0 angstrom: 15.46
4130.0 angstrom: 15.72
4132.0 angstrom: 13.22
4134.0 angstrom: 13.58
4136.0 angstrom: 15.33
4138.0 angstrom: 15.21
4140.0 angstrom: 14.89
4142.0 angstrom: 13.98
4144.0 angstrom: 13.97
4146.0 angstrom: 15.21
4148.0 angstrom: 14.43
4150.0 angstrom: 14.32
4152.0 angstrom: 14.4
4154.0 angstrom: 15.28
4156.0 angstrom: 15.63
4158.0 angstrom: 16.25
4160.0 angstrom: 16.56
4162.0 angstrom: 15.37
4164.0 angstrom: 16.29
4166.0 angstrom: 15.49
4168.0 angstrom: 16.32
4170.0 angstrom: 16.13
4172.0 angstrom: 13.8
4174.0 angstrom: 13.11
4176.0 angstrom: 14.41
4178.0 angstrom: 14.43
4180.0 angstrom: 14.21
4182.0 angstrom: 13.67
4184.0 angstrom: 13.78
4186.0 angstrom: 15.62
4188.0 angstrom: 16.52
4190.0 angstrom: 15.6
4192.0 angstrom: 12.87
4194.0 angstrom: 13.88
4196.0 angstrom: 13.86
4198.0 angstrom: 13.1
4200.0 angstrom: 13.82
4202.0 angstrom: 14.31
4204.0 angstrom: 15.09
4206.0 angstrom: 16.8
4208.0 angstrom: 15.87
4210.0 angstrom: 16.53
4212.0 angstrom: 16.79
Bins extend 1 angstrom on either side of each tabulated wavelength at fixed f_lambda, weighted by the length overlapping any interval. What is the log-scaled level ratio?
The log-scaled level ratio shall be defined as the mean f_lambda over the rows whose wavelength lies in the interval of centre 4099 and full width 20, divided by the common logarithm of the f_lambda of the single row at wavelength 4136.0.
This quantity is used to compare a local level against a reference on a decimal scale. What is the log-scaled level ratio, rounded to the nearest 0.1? 10.7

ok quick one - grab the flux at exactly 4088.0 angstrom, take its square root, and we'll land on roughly 3.93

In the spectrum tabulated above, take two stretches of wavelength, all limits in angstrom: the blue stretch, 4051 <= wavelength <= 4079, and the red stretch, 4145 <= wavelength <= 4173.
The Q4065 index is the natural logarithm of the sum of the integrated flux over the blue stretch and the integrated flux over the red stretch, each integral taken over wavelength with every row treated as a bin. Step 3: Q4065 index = 6.75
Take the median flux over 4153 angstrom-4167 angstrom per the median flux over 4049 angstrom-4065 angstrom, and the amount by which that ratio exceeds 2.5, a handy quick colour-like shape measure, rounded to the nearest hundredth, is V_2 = -1.47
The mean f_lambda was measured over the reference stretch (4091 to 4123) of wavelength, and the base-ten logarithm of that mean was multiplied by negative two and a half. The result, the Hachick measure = -2.85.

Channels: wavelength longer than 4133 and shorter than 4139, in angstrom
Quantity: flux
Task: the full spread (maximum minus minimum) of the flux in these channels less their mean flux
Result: -13.0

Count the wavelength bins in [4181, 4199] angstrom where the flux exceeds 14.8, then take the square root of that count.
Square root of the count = 1.7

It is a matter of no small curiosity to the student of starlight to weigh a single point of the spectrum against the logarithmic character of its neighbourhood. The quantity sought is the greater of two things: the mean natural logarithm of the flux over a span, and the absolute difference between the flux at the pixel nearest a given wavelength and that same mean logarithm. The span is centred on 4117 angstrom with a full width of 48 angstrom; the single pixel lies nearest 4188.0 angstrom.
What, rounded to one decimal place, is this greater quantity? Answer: 13.9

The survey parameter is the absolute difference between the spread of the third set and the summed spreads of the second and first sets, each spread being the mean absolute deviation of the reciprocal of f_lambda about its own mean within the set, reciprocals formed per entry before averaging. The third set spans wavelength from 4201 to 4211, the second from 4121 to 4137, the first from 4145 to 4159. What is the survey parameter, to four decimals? 0.0027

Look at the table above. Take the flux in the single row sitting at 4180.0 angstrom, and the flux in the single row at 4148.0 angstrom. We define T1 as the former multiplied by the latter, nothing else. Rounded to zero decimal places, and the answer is 205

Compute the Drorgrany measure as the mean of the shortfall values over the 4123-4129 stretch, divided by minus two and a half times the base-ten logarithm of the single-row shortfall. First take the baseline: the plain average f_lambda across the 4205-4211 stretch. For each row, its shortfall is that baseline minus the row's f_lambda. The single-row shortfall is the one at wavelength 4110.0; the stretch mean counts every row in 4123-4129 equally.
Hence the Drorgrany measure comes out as -1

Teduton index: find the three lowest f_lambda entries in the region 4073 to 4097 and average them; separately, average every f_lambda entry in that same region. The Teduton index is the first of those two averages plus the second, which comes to 27.1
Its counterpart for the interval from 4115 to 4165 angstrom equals 28.7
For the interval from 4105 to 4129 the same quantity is 28.0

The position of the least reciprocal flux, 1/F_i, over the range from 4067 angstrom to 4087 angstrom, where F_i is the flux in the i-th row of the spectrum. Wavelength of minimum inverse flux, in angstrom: 4086.0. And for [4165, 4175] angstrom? 4168.0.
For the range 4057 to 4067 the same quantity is 4058.0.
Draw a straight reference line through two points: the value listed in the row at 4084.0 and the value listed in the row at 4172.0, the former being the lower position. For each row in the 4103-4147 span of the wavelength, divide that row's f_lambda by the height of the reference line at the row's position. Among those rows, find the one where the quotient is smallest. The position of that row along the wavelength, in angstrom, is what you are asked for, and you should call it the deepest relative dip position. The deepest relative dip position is 4104.0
